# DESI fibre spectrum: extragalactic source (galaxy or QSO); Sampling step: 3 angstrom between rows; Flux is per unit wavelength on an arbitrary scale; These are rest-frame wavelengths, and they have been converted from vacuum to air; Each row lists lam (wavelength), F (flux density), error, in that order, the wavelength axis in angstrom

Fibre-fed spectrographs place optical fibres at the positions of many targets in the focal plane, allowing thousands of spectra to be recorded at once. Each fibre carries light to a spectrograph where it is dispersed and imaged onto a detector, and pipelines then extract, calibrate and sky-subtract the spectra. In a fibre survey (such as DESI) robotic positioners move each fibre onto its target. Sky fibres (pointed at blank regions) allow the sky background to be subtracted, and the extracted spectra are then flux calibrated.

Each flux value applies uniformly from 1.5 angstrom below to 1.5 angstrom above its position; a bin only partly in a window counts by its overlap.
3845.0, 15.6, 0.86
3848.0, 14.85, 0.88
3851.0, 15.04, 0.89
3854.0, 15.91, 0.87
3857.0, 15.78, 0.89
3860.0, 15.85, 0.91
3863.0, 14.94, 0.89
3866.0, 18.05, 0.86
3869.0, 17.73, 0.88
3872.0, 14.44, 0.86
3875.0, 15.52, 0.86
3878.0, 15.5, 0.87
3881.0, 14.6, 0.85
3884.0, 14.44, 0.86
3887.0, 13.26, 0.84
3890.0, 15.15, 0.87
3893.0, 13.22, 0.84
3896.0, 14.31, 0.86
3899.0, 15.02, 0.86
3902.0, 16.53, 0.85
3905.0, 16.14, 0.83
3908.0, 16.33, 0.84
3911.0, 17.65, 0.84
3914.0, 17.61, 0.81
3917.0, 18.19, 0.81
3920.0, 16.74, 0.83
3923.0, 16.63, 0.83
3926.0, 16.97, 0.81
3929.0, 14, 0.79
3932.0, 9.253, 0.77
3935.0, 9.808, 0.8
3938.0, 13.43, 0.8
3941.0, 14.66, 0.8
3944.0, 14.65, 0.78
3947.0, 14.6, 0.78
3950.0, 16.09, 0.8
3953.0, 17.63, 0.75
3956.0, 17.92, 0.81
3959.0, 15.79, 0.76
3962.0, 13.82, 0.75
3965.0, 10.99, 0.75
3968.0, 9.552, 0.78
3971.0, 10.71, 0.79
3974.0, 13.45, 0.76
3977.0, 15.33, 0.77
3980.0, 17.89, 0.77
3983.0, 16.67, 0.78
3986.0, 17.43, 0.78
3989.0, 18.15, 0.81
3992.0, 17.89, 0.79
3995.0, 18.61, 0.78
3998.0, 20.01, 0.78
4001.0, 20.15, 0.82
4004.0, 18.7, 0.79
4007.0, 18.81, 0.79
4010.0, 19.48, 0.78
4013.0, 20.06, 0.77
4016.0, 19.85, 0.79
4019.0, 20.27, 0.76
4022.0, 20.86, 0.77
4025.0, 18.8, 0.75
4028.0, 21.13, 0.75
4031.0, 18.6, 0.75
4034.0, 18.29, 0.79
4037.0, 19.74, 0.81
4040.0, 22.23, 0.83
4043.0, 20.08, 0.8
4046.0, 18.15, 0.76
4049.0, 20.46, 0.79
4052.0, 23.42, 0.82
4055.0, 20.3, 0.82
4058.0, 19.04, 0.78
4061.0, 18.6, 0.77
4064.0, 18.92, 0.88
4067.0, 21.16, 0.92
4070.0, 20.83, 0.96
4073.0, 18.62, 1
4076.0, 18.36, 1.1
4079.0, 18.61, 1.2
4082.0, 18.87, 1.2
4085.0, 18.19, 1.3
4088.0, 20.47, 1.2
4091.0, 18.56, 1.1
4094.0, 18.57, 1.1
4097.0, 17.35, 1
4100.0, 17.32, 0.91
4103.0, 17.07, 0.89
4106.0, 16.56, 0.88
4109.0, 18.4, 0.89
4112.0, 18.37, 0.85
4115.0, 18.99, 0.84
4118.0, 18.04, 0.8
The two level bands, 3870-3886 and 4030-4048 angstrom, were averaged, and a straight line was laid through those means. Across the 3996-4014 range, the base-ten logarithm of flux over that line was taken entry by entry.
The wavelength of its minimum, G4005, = 4004.0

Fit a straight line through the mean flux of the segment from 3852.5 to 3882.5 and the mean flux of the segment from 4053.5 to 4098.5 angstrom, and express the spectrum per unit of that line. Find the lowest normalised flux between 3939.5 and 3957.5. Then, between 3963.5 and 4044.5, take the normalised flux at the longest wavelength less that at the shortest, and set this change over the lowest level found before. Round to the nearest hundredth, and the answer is 0.52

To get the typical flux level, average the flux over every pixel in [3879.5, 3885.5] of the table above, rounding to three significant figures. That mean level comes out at 14.5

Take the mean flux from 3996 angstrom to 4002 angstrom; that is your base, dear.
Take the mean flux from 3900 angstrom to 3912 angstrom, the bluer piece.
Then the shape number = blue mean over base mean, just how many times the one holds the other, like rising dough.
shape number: 0.830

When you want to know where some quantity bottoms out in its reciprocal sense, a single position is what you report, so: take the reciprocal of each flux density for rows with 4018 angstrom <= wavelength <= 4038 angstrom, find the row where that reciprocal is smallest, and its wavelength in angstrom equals 4028.0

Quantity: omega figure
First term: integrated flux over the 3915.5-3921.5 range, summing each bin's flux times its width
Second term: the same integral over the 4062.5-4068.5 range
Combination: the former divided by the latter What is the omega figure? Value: 0.87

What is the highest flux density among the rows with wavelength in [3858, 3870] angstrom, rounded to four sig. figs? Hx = 18.05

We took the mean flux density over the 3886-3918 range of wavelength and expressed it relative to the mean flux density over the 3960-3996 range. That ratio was 1.05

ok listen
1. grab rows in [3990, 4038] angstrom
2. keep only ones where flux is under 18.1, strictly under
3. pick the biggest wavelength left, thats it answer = 3992.0 angstrom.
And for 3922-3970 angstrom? 3968.0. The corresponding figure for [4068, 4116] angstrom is 4106.0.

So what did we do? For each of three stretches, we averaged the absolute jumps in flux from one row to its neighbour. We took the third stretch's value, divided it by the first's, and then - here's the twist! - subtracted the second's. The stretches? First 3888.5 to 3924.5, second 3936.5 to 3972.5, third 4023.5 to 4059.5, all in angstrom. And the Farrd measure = 1.2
